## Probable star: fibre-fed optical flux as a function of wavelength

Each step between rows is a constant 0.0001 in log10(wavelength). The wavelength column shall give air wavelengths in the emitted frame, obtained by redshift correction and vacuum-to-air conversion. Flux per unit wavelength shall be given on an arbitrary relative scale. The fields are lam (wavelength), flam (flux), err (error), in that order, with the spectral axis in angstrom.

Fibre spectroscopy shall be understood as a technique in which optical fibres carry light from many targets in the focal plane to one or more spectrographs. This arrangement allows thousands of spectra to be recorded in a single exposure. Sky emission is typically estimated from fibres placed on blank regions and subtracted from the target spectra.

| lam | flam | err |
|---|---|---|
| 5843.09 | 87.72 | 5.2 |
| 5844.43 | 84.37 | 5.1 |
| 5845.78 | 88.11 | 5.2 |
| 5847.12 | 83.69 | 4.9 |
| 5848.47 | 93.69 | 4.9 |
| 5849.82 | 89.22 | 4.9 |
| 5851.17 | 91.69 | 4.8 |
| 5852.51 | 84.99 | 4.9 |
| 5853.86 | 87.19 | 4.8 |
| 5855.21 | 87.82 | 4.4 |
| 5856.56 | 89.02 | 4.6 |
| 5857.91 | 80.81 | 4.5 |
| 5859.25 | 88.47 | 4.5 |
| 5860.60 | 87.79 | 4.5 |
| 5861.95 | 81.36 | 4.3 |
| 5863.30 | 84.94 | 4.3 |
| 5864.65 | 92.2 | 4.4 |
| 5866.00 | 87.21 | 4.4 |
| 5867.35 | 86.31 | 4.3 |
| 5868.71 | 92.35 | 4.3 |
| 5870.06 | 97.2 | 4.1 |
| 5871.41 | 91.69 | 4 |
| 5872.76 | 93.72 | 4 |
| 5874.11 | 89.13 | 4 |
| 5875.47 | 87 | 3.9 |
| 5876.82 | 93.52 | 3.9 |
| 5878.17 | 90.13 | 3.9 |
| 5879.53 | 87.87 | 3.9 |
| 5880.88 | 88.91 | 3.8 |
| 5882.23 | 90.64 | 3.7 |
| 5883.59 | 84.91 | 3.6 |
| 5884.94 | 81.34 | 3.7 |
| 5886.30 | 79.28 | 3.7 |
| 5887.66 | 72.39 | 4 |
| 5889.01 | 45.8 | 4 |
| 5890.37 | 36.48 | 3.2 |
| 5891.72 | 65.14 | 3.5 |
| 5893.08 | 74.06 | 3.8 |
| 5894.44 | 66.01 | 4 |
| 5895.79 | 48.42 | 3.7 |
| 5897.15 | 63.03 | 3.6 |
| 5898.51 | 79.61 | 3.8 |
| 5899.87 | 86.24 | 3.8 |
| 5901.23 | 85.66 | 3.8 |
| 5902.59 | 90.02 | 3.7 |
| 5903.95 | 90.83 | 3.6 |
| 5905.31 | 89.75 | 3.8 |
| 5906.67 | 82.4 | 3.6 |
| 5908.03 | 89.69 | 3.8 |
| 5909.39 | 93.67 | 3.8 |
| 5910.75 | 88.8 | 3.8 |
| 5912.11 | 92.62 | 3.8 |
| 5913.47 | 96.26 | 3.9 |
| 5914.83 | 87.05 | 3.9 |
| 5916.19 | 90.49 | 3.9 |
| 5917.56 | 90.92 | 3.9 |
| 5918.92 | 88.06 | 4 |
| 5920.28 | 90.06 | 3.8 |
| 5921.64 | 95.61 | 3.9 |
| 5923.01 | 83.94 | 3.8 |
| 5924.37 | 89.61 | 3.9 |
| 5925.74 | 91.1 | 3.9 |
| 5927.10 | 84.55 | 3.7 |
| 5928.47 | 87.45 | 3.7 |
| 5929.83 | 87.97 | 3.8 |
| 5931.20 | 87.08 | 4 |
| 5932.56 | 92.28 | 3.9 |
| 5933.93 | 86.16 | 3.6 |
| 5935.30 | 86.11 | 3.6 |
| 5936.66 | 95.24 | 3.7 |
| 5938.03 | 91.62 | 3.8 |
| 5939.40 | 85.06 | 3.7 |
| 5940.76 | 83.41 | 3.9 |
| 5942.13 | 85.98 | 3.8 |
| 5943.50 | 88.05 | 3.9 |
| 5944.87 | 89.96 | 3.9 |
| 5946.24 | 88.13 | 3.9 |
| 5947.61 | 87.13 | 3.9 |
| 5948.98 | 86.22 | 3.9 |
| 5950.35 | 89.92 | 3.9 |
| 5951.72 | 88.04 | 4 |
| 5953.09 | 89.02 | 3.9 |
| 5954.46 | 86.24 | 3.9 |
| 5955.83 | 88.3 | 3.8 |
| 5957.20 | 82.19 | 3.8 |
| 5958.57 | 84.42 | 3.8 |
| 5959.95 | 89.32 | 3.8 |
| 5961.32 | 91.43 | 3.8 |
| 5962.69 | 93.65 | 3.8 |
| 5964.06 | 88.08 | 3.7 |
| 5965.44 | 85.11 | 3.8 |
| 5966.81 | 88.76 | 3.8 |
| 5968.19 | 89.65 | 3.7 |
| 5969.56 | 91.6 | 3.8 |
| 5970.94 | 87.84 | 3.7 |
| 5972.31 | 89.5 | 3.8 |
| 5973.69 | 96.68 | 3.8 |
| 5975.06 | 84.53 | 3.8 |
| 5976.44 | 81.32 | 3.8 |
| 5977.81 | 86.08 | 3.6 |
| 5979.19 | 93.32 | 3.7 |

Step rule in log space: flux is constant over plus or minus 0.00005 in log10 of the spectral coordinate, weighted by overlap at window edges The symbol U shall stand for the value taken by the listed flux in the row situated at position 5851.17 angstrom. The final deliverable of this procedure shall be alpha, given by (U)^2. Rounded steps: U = 91.69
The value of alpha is 8407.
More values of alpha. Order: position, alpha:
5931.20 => 7583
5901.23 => 7338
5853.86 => 7602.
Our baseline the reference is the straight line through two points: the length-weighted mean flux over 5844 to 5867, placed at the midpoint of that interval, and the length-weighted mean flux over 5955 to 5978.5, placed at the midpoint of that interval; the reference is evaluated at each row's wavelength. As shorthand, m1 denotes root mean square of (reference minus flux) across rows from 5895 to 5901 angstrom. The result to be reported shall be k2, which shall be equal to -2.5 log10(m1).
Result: -3.4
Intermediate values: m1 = 23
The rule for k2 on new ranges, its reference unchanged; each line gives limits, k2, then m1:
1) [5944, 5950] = -0.4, 1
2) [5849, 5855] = -1.1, 3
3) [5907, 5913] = -1.5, 4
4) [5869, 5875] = -2.0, 6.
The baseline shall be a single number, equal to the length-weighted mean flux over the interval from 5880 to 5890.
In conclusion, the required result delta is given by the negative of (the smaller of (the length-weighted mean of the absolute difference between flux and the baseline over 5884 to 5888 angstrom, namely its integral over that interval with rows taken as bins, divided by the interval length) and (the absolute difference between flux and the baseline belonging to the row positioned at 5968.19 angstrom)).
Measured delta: -4.2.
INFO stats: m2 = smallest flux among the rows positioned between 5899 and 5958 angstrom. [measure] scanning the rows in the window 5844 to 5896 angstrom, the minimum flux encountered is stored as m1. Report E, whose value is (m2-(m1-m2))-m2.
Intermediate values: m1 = 36.48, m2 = 82.19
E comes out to 46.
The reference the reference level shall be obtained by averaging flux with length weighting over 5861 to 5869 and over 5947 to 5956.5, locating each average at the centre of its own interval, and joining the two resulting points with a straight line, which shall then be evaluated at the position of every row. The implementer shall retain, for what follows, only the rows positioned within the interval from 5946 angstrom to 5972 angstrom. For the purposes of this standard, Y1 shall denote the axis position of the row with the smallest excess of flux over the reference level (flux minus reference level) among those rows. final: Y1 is 5957.20 angstrom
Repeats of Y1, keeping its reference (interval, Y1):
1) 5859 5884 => 5861.95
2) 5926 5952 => 5940.76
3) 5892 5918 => 5895.79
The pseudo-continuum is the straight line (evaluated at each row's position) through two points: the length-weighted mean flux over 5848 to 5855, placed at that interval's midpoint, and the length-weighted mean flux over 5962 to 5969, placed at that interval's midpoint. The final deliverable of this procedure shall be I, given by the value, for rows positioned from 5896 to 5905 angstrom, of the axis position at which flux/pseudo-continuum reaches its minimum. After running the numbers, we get 5897.15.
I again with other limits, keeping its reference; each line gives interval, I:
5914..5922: 5914.83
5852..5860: 5857.91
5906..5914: 5906.67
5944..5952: 5948.98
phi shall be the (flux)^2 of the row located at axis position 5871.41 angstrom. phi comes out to 8407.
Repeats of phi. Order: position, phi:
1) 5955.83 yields 7797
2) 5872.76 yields 8783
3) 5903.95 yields 8250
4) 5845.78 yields 7763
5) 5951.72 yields 7751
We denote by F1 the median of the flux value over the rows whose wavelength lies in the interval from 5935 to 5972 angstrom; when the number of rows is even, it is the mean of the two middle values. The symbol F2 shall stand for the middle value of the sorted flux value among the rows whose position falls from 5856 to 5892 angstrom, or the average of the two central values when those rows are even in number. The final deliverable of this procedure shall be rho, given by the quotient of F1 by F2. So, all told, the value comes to 1.00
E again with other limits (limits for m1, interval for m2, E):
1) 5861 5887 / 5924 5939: 5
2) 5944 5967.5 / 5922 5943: 1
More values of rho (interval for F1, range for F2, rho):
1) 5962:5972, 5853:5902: 1.02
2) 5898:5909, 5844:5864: 1.00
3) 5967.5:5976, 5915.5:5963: 1.02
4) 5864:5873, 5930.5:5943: 1.07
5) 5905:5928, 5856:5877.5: 1.01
